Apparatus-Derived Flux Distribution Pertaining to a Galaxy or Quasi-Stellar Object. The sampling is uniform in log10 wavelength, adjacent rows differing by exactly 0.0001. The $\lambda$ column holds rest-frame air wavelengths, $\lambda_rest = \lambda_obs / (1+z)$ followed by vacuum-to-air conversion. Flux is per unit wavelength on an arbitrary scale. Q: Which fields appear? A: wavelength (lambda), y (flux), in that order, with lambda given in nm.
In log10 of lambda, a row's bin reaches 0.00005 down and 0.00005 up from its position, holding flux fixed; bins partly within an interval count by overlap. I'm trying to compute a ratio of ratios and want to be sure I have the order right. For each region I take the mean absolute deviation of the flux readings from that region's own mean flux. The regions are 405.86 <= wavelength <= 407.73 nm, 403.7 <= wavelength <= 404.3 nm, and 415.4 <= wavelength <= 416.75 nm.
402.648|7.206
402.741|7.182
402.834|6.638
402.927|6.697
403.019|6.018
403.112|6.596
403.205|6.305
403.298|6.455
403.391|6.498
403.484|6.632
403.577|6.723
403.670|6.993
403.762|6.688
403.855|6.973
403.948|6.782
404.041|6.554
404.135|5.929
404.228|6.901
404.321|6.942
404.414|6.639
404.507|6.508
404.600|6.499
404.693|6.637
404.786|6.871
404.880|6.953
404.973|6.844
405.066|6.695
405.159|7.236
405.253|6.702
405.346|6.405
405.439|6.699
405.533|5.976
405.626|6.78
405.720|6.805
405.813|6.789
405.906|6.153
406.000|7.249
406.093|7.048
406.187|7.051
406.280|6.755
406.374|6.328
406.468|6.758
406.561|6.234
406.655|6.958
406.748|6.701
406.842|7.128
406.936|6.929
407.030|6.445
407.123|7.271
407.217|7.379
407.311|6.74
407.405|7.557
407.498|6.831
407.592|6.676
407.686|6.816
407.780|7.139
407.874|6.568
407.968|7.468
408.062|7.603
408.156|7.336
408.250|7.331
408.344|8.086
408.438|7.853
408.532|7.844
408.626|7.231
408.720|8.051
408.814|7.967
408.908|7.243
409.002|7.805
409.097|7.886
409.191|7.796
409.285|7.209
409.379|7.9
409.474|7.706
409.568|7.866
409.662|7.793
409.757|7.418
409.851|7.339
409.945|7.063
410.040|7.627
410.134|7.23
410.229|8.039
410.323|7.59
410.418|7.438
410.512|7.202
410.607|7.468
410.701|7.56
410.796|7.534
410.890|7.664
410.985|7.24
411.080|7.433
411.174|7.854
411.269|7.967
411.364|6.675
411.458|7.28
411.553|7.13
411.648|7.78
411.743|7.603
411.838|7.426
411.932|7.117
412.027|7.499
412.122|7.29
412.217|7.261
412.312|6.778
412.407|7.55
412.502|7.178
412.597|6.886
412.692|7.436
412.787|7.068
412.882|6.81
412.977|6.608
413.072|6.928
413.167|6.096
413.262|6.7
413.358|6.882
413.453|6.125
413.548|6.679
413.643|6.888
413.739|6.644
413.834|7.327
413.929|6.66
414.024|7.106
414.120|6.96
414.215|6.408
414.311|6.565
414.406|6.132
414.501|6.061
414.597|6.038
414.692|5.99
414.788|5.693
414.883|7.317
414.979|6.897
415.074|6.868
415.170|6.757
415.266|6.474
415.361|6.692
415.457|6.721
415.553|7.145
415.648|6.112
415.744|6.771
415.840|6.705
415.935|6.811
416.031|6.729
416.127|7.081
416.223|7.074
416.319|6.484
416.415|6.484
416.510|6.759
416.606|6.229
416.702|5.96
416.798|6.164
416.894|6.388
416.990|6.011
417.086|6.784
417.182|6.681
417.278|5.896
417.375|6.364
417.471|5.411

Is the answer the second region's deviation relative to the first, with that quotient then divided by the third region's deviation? 3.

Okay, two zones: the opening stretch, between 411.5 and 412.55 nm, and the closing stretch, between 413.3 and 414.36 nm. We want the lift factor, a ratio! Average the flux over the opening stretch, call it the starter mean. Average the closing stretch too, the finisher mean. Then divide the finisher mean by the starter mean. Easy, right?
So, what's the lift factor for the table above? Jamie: 0.92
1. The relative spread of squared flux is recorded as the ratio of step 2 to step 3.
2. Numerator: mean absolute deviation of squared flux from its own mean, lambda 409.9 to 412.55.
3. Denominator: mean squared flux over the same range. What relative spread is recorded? 0.067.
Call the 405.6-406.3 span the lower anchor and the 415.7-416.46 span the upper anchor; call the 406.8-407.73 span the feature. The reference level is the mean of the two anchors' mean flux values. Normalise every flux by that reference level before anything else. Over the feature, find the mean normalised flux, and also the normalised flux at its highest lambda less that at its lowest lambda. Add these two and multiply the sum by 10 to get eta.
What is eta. 9.8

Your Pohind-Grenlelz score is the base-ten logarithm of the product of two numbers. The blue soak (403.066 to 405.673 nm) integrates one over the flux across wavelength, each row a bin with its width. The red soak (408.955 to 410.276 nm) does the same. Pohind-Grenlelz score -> -1.17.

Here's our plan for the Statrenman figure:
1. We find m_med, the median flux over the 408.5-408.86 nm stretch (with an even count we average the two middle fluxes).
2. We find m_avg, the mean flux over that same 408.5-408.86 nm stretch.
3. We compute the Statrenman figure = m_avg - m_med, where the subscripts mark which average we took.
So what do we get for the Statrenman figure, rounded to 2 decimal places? -0.13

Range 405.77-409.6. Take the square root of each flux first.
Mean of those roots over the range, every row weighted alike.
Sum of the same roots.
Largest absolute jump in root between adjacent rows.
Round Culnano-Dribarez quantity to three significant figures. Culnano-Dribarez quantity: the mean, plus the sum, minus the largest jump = 113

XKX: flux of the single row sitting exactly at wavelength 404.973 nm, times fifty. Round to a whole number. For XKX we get 342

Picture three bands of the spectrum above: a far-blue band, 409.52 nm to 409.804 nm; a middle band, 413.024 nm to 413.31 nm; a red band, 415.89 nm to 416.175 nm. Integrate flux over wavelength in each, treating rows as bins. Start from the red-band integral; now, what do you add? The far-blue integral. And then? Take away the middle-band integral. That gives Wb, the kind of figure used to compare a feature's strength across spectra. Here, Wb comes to 2.3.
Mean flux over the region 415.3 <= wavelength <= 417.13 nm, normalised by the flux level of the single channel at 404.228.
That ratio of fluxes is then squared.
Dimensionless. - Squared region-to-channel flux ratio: 0.91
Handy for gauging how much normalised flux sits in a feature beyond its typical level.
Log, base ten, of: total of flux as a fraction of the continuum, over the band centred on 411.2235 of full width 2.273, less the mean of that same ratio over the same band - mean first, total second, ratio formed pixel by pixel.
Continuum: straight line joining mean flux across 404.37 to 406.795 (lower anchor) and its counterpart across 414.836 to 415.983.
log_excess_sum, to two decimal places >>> 1.40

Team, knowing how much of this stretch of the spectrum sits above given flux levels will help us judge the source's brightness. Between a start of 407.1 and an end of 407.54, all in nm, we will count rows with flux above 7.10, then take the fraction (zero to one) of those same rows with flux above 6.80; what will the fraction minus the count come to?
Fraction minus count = -2.2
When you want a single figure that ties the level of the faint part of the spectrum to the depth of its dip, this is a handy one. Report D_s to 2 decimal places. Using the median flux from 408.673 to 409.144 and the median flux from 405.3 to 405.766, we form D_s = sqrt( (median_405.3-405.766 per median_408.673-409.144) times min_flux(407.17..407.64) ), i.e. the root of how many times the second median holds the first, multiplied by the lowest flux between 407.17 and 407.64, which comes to 2.38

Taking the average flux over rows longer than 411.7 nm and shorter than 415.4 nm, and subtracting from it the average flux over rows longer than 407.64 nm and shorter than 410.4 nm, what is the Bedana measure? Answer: -0.74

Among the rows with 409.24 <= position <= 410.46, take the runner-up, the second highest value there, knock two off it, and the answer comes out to 5.90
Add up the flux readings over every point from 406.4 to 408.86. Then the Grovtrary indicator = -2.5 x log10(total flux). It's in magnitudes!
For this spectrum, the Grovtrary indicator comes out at -5.68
